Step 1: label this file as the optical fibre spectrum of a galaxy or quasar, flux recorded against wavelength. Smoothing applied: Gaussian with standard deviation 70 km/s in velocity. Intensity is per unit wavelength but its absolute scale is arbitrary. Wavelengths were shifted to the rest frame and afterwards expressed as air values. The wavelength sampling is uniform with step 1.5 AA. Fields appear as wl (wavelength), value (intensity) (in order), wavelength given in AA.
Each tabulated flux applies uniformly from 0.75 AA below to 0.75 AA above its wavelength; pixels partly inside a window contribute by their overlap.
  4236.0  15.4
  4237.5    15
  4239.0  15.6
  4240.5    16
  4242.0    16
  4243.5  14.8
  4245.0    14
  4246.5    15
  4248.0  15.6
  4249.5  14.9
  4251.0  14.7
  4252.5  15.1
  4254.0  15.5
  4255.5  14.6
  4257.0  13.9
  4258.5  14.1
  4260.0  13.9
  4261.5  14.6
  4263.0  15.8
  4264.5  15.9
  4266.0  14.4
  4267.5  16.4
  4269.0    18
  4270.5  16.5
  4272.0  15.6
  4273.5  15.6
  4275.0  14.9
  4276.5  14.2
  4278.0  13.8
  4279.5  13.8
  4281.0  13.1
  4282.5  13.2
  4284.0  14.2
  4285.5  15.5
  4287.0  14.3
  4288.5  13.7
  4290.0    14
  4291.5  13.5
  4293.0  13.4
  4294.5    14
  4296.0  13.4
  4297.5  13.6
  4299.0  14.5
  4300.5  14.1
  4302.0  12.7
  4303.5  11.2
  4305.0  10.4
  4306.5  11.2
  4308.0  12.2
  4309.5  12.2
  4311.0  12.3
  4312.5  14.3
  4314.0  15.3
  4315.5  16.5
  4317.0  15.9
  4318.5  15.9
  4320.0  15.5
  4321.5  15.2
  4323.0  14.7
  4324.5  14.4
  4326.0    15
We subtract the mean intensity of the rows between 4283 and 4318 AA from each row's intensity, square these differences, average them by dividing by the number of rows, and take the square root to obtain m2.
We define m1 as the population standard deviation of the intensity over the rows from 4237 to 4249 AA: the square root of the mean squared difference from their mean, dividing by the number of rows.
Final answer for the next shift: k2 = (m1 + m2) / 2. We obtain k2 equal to 1.07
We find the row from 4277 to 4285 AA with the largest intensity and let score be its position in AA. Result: 4284.0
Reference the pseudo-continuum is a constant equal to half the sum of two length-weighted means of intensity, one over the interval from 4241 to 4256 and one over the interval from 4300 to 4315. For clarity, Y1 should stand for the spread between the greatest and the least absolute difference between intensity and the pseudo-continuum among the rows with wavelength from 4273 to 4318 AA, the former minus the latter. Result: 3.4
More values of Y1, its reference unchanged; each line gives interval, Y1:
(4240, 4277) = 4.1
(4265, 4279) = 4.1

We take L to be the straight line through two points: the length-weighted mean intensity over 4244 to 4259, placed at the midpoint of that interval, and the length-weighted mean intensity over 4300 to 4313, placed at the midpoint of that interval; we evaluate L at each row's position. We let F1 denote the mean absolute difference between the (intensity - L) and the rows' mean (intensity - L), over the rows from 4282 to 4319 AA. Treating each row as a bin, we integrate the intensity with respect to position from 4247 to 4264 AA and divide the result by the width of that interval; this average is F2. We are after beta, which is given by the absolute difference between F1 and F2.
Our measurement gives 13.6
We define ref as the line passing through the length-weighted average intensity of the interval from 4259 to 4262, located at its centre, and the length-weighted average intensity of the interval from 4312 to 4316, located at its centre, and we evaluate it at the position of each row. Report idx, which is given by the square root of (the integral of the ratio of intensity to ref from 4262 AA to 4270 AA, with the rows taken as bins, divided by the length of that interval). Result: 1.06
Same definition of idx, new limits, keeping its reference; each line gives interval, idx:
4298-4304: 0.94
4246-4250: 1.04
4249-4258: 1.02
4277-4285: 0.97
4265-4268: 1.03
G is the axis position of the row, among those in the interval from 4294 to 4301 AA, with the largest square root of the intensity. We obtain 4299.0 AA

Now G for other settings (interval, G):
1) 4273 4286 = 4273.5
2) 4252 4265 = 4264.5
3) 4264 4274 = 4269.0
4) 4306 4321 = 4315.5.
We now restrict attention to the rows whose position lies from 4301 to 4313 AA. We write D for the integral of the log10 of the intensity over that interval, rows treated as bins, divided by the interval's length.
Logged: 1.08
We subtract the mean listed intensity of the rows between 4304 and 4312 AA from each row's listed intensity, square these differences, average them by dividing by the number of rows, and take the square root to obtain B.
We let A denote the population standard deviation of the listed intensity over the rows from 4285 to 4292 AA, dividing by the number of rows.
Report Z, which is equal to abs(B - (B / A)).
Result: 0.31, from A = 0.70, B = 0.7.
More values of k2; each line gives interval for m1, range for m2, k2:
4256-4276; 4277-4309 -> 1.17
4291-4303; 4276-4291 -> 0.57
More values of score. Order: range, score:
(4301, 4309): 4302.0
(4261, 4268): 4267.5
